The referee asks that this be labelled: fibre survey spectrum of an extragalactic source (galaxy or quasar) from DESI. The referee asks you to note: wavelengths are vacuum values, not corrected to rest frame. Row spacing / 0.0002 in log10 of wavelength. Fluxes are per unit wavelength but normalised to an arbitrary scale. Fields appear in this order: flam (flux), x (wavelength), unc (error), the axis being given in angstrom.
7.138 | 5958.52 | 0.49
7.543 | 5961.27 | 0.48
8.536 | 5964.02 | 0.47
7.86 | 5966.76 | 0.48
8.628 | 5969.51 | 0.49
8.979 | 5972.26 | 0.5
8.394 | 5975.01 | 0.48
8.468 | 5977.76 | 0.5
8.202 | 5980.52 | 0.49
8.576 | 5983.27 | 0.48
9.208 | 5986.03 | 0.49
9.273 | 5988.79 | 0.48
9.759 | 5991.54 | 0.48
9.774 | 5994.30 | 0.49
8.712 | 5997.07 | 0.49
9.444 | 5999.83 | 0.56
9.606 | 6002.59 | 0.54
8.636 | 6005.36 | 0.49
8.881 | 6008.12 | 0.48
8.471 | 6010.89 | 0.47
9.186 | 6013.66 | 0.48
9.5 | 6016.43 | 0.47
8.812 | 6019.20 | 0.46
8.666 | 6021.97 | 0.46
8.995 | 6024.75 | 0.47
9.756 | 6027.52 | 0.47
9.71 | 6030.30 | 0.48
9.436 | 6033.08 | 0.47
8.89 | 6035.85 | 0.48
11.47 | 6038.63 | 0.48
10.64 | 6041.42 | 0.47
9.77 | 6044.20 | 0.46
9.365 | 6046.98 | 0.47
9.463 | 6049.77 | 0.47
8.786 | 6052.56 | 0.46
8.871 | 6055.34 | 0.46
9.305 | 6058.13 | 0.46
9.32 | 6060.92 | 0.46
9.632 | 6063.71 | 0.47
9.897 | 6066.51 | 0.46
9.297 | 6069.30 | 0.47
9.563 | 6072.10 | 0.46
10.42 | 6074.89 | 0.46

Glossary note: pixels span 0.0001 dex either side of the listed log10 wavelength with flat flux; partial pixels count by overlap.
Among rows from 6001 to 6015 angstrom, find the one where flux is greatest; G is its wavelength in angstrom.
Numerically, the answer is 6002.59 angstrom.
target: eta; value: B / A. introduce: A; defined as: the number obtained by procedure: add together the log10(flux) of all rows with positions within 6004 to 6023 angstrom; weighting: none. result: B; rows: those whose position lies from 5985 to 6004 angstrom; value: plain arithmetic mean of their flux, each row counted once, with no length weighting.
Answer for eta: 1.42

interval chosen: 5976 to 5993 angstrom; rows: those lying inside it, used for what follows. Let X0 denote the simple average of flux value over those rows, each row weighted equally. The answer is 8.91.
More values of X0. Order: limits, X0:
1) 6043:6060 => 9.26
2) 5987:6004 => 9.43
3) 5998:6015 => 9.04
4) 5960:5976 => 8.32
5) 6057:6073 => 9.50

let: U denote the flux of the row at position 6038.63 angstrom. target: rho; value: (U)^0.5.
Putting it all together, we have 3.39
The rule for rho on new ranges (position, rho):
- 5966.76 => 2.80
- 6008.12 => 2.98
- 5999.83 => 3.07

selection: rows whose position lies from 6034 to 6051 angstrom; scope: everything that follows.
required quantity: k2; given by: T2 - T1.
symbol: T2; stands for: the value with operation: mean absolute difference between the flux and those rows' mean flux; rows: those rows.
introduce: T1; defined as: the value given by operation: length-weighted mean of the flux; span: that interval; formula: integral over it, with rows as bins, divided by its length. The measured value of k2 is -9.2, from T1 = 9.9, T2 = 0.75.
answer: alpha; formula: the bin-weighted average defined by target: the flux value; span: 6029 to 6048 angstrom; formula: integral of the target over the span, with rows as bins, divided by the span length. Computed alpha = 9.91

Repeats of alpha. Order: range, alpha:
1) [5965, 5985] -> 8.46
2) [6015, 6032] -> 9.24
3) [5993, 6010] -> 9.15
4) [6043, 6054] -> 9.34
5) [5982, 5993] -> 9.22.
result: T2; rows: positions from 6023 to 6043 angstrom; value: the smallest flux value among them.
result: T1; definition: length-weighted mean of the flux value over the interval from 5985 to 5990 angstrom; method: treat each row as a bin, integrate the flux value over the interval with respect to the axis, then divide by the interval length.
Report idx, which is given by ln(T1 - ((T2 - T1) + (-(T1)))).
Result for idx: 2.93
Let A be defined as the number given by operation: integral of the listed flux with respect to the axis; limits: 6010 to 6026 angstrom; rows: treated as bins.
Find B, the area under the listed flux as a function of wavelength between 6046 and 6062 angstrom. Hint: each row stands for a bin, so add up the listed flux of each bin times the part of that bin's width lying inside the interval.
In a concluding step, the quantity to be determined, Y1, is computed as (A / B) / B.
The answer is 0.0066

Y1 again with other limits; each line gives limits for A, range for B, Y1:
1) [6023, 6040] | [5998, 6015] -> 0.0070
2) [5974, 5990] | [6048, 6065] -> 0.0056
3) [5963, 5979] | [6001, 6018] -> 0.0057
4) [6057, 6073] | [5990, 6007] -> 0.0061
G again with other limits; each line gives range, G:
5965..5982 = 5972.26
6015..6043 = 6038.63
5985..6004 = 5994.30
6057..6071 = 6066.51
